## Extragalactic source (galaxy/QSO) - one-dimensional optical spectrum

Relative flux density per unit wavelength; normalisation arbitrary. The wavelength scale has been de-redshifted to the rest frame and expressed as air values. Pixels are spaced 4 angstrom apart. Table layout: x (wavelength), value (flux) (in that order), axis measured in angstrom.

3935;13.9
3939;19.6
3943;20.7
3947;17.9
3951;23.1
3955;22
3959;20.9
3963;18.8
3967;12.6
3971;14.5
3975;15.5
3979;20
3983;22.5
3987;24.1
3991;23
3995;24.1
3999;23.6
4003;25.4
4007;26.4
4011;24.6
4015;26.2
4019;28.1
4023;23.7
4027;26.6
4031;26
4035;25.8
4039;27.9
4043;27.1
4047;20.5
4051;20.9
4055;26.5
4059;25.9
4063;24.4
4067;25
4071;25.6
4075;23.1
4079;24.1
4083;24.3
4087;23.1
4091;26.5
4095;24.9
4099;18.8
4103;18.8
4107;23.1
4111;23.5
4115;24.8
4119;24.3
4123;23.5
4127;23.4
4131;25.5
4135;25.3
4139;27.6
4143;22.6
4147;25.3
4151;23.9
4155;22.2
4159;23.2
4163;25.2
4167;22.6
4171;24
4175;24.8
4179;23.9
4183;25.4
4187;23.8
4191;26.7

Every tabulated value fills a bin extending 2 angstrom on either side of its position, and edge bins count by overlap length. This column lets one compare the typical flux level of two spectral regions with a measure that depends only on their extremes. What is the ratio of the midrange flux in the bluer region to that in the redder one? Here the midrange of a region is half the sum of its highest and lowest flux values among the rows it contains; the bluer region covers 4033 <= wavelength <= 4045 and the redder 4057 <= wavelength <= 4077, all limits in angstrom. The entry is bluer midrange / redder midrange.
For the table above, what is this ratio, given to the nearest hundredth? 1.10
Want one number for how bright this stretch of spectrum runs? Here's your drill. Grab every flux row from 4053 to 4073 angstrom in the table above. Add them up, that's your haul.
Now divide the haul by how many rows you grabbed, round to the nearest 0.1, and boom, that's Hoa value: 25.5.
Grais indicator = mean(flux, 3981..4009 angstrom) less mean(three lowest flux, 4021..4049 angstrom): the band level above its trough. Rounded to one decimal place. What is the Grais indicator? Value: 0.8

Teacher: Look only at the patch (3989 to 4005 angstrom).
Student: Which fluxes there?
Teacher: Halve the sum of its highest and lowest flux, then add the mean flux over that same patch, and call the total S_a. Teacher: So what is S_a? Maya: 48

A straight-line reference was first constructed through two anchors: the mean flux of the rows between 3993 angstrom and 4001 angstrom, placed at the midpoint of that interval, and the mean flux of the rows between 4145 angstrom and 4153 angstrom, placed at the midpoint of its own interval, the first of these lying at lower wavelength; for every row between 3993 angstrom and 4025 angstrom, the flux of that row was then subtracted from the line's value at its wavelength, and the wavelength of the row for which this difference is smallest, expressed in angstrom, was 4019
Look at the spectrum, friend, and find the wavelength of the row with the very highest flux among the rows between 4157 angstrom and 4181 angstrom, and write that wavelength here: 4163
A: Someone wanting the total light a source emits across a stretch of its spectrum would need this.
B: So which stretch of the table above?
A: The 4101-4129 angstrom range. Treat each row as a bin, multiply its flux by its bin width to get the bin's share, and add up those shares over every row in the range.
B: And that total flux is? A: 646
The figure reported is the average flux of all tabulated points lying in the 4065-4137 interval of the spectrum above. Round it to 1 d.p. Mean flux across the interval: 23.8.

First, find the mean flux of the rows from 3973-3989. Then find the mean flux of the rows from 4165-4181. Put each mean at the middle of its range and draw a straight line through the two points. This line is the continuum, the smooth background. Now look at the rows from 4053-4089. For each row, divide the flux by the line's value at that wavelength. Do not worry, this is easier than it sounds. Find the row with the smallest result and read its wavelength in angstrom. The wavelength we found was 4087 angstrom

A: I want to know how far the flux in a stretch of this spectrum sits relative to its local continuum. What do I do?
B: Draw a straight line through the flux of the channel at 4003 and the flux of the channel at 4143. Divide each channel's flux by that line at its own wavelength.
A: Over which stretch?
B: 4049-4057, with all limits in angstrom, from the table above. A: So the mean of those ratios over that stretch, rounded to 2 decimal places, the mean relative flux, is 0.97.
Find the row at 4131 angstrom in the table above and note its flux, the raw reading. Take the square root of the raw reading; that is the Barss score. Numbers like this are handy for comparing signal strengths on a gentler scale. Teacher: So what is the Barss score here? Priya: 5.05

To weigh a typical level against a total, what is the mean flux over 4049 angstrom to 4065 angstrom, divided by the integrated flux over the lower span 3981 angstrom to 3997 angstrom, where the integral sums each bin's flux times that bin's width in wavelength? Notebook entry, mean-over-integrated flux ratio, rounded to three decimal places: 0.065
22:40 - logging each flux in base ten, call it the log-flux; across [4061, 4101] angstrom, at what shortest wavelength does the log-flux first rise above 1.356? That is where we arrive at 4063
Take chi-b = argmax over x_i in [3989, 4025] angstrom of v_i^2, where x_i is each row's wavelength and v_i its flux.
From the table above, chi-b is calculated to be 4019 angstrom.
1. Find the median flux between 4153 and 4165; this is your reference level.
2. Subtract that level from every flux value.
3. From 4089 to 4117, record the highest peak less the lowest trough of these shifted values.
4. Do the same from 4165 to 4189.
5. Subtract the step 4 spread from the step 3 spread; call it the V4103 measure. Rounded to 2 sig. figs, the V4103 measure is 4.9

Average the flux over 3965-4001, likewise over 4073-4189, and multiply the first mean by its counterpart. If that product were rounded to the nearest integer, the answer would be 477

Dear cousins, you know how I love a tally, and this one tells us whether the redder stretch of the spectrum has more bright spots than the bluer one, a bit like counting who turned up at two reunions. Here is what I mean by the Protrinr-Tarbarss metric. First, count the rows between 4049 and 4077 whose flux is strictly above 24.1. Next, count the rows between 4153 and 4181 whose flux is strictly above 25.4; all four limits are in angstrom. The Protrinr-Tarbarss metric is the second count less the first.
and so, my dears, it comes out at -5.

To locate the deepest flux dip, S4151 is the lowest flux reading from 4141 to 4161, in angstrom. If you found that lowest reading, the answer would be 22.2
